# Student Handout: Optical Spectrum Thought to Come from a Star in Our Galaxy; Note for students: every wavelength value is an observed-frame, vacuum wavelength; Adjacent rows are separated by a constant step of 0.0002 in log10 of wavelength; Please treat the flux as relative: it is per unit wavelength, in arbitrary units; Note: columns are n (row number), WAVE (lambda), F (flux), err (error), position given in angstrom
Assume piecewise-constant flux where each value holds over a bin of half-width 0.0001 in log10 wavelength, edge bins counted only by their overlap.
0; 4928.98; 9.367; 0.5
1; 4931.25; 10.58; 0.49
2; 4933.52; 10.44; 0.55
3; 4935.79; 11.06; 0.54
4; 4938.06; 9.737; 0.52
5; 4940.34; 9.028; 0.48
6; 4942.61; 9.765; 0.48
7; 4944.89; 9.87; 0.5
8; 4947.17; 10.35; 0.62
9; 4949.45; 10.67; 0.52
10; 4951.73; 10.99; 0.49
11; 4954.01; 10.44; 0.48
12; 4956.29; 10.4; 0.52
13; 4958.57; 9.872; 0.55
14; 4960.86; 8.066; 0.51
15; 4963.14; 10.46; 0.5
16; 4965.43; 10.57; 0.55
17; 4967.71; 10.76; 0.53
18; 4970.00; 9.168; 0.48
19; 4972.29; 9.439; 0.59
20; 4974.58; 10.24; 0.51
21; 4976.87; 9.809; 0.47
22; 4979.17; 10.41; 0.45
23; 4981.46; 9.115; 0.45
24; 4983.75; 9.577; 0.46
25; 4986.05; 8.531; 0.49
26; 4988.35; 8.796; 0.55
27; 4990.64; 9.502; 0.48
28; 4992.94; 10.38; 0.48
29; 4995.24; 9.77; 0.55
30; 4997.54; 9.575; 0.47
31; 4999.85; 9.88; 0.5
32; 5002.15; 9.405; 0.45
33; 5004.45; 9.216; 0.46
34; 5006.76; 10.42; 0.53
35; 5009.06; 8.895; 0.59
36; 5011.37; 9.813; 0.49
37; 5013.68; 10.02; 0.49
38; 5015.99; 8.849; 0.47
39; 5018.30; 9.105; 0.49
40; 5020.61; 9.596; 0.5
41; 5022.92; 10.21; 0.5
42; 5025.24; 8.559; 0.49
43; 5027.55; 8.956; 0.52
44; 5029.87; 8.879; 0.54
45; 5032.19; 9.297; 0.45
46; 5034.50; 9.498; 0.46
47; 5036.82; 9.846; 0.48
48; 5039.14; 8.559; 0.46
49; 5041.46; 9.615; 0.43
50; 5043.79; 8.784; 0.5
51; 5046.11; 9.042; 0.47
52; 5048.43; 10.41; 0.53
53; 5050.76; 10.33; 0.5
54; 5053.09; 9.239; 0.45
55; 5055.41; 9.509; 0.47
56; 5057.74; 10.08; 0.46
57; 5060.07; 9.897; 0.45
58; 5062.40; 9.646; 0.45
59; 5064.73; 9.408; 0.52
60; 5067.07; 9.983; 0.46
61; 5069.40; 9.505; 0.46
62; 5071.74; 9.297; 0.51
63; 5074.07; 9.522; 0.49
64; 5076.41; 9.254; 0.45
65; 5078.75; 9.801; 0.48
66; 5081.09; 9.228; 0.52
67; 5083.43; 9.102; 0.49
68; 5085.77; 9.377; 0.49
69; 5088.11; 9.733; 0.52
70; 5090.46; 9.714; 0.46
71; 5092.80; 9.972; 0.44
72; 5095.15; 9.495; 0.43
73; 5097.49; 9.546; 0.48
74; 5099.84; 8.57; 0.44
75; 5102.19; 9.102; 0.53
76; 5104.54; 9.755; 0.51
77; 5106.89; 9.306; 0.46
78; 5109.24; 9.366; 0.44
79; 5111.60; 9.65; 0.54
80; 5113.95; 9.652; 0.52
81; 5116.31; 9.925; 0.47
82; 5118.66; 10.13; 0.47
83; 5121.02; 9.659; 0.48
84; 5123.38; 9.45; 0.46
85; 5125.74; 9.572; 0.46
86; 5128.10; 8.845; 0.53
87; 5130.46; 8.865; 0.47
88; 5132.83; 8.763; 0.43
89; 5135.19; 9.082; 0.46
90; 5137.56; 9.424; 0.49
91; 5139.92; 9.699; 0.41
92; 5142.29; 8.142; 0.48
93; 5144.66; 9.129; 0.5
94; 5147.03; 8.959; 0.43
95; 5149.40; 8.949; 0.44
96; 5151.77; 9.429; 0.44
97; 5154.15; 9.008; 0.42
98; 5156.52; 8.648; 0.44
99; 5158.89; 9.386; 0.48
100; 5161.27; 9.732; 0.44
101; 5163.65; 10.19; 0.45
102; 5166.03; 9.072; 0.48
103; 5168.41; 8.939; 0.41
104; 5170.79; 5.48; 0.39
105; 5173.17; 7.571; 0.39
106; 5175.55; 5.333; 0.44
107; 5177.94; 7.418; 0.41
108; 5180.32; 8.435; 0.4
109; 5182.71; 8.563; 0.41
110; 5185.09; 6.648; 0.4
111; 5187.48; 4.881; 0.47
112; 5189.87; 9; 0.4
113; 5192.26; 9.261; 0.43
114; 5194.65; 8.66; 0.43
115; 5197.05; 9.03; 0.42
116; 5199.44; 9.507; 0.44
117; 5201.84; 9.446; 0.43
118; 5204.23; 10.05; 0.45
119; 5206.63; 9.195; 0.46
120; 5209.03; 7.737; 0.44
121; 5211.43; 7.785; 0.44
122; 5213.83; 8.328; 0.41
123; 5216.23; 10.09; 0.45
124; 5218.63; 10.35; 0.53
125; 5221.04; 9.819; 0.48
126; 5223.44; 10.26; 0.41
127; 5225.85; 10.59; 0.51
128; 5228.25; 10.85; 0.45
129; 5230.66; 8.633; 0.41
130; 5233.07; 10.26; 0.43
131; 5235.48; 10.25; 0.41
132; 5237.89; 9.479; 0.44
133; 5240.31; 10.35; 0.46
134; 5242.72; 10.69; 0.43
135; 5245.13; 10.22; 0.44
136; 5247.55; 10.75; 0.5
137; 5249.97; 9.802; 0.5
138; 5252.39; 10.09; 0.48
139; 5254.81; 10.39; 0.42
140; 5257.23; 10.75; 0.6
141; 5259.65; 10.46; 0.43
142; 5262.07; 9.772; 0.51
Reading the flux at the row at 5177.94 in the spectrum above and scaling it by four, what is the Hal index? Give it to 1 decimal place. 29.7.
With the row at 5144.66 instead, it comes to 36.5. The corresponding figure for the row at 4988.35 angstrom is 35.2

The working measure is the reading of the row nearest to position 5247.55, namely 10.75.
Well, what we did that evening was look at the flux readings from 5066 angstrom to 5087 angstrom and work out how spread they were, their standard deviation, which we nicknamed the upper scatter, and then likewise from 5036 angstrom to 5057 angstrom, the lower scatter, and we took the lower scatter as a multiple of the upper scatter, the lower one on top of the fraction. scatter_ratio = 2.3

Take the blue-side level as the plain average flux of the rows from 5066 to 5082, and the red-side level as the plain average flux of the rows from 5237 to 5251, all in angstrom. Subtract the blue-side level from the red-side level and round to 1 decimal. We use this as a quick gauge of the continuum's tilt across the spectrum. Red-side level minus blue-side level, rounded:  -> 0.7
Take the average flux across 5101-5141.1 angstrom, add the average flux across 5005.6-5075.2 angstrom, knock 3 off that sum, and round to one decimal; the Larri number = 15.9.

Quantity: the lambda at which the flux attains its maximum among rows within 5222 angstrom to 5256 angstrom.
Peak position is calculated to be 5228.25 angstrom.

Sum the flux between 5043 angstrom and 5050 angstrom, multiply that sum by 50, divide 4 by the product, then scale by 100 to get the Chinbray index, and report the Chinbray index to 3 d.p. 0.283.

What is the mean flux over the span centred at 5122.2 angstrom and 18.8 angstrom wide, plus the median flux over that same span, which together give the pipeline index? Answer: 19.1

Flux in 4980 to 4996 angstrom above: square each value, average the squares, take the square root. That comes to 9.40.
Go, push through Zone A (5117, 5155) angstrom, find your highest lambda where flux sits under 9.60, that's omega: 5154.15 angstrom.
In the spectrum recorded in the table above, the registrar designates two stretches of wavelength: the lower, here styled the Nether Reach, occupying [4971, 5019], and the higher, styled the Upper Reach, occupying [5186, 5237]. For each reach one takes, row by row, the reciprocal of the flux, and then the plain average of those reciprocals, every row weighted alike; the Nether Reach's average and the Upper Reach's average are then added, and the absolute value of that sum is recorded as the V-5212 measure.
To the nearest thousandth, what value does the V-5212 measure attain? 0.216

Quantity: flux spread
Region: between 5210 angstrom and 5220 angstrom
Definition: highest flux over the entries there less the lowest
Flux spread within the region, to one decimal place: 2.6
